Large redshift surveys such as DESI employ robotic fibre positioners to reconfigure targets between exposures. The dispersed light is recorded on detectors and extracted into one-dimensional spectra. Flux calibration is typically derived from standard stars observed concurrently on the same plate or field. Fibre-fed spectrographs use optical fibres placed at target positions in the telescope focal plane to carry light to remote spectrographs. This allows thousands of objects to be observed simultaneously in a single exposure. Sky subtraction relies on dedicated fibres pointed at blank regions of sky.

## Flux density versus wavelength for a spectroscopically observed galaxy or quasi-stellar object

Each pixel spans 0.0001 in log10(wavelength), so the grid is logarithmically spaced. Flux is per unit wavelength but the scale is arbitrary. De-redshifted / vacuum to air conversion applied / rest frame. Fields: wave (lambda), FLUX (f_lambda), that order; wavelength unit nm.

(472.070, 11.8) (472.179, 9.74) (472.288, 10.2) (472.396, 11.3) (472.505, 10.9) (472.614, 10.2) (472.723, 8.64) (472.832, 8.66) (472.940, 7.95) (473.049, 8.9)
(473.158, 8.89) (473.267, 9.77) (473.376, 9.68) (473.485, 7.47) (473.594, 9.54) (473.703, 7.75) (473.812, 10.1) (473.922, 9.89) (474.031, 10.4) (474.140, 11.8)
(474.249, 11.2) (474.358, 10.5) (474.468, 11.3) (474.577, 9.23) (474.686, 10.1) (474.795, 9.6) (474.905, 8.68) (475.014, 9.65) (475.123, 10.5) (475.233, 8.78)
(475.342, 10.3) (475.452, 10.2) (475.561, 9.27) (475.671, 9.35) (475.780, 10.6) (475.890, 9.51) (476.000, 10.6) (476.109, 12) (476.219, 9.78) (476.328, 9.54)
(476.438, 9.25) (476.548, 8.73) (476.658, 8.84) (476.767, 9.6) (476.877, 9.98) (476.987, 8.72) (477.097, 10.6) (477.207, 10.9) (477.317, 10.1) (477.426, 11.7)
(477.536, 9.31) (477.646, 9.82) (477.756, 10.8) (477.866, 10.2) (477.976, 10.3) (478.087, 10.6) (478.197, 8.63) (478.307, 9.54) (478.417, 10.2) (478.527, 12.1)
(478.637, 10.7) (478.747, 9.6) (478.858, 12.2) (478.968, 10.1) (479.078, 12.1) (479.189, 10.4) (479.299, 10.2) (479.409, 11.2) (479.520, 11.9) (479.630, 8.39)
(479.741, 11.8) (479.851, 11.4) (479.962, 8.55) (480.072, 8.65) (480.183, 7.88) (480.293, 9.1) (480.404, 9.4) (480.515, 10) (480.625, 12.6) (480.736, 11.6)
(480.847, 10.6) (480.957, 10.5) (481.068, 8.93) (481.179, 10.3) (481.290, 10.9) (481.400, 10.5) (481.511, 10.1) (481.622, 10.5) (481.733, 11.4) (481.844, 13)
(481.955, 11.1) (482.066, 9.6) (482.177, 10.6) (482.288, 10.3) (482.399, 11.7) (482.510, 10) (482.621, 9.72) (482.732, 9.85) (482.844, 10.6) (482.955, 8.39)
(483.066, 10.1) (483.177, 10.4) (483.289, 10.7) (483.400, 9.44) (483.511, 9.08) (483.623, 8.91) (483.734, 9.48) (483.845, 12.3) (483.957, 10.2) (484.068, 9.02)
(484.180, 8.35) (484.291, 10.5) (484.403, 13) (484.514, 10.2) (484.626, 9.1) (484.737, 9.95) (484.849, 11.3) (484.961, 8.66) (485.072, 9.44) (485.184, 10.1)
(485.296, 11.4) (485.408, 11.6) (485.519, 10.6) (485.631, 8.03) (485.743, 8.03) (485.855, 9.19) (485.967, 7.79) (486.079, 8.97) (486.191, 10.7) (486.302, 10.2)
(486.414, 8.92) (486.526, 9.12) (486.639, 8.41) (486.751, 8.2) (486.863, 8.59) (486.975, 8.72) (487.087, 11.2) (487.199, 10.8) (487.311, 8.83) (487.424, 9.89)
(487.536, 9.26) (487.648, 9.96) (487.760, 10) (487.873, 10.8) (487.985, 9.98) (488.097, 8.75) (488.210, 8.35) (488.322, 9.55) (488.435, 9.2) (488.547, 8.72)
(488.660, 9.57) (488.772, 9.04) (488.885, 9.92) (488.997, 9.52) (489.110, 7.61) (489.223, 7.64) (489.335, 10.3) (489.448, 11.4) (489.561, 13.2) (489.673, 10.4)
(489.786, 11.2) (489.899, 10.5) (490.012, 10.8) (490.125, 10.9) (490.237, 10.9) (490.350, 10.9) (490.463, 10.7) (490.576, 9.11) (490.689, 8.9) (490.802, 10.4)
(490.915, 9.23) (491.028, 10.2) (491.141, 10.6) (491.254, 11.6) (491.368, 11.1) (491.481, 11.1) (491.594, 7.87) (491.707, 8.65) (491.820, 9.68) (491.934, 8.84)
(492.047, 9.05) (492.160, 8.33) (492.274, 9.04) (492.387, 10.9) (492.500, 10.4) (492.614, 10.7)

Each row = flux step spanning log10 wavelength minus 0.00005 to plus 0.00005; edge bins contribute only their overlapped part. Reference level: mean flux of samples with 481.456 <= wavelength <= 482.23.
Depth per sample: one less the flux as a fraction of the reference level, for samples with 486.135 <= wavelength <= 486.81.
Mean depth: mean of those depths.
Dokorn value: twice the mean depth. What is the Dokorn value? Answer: 0.301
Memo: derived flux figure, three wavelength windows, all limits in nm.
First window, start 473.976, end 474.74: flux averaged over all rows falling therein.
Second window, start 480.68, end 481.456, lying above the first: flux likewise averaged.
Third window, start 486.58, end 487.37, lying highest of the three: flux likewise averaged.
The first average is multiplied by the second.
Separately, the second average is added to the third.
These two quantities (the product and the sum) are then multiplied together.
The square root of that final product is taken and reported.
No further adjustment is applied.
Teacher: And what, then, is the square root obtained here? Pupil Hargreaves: 46.9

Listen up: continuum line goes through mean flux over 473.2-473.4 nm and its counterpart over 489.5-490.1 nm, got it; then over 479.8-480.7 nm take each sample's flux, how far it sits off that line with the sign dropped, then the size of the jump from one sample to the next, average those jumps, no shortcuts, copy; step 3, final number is 0.78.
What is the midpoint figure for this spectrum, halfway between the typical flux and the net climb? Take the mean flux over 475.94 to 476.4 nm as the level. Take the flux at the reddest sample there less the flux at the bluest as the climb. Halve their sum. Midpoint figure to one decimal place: 4.7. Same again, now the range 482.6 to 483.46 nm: 4.8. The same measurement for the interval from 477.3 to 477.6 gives 4.8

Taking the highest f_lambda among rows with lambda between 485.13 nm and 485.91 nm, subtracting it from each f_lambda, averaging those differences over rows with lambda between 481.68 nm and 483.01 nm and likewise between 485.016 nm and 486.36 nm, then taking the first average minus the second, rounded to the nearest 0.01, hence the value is 0.85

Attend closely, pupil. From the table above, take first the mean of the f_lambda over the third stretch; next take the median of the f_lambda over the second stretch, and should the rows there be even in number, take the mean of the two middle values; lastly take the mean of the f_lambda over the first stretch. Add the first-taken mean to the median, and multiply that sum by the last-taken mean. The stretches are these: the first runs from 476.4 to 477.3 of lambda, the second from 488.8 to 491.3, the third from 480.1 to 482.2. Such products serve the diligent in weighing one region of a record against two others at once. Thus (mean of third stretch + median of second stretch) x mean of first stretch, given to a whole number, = 200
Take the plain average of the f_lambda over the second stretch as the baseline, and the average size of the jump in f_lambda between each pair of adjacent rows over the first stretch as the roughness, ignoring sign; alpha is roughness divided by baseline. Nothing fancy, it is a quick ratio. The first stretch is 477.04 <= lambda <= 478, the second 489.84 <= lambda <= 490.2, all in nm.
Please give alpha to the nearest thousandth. 0.085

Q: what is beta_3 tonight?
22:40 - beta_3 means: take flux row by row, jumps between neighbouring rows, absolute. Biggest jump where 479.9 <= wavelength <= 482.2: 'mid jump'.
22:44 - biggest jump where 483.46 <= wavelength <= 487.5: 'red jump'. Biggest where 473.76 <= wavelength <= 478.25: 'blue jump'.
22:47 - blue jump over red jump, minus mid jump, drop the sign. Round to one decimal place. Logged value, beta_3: 1.8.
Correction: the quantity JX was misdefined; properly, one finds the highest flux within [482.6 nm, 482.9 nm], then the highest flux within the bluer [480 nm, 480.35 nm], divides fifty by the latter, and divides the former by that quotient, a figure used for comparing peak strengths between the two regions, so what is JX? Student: 1.9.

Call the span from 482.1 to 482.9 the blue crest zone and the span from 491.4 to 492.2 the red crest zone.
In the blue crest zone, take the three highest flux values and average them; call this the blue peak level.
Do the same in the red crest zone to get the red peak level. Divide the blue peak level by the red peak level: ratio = 1.10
